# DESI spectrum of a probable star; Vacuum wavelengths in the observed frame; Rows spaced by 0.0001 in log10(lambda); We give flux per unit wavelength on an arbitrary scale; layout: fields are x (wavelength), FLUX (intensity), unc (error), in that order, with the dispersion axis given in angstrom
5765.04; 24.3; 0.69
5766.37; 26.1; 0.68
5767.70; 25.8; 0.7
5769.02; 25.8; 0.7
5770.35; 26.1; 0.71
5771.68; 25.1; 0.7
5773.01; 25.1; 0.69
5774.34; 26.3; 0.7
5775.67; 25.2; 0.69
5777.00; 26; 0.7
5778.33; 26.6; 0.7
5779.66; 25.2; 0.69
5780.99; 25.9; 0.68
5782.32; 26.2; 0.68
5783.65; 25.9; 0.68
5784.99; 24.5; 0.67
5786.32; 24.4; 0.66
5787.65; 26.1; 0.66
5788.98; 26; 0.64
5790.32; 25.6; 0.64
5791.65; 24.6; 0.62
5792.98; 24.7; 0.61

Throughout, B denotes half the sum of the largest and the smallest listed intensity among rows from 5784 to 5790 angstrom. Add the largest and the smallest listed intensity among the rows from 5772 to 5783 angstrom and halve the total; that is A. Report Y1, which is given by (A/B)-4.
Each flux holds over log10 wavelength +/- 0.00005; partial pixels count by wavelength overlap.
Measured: -2.98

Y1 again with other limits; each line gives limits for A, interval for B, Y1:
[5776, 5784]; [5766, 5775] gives -2.99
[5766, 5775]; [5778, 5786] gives -2.99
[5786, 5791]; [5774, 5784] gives -3.03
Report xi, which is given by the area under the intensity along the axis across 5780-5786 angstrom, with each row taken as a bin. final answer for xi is 153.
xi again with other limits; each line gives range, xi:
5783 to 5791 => 203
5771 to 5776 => 127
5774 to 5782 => 207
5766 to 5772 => 155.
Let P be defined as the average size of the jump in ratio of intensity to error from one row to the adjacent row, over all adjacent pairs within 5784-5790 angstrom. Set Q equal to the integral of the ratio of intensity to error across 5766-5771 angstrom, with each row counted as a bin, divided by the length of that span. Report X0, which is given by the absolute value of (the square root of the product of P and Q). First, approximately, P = 1.35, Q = 37.2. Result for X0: 7.1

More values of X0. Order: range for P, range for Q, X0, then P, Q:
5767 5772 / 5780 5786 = 3.5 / 0.33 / 37.7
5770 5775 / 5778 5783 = 5.7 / 0.87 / 37.8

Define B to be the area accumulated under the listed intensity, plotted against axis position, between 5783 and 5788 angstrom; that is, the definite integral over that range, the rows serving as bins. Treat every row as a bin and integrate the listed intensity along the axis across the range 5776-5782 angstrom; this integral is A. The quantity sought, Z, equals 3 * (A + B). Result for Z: 844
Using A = 155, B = 125.8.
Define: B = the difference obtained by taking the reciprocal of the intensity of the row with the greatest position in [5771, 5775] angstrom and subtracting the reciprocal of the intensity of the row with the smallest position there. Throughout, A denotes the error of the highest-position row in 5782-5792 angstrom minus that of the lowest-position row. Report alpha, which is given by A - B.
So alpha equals -0.058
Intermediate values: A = -0.060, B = -0.0018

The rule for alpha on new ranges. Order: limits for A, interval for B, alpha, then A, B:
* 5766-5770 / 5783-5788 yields 0.020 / 0.020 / -0.0003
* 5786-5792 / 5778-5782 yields -0.041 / -0.040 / 0.0010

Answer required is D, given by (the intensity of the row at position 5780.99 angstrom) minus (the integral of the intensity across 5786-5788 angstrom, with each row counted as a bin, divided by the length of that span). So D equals 0.6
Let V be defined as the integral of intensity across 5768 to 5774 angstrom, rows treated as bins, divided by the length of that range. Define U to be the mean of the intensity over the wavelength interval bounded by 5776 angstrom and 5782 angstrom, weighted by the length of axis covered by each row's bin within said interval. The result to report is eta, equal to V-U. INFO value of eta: -0.3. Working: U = 25.9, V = 25.6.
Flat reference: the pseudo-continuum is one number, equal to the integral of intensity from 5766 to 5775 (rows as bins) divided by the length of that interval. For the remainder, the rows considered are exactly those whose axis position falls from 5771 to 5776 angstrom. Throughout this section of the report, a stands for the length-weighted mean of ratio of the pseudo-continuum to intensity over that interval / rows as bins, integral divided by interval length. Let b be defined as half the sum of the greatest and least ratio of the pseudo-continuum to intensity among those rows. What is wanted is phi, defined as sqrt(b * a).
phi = 1.01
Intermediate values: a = 1.01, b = 1.00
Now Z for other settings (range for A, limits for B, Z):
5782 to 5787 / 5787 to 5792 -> 762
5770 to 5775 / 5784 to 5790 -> 839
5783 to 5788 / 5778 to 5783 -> 767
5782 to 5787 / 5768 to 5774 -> 838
